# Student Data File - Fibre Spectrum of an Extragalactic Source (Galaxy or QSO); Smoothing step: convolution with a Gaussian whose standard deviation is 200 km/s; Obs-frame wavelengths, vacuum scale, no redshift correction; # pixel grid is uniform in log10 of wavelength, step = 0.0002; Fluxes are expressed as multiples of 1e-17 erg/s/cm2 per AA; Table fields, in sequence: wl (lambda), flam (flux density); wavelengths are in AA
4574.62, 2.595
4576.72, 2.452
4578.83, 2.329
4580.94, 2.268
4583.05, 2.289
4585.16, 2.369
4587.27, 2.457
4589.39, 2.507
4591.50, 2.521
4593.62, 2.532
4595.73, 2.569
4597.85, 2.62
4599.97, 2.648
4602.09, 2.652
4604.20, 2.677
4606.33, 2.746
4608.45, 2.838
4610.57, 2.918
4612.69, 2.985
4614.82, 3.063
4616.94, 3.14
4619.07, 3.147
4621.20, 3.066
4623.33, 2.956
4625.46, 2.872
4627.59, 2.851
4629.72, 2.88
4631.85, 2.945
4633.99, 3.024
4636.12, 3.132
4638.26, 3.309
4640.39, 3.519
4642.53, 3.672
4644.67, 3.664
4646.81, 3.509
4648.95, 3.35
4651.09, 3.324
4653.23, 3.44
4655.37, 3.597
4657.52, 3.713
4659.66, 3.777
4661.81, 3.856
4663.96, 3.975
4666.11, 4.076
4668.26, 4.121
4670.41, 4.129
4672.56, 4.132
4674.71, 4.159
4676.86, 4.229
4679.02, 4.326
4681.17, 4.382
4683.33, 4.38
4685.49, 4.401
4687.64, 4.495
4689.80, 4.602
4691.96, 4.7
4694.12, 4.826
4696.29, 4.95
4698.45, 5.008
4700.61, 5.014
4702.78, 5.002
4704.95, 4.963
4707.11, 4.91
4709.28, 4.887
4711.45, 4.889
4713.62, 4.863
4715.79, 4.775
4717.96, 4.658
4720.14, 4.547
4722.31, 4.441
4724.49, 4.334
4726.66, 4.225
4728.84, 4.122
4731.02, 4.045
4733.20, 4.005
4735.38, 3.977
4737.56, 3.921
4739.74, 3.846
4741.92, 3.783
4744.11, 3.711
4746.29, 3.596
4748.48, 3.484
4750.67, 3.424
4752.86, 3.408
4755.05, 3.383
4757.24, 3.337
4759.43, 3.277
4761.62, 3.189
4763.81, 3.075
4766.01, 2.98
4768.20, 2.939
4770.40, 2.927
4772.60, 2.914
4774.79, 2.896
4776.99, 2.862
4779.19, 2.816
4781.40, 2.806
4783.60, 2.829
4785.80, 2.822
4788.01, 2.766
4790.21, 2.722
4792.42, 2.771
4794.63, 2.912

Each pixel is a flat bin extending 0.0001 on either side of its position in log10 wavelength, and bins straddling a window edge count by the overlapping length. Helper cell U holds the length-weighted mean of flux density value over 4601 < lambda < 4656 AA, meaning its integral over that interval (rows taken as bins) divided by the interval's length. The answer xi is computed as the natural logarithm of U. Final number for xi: 1.14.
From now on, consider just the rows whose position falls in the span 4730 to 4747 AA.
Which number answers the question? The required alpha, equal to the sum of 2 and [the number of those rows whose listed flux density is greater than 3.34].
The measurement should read 10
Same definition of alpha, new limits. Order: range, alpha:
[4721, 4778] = 18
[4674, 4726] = 26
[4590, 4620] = 2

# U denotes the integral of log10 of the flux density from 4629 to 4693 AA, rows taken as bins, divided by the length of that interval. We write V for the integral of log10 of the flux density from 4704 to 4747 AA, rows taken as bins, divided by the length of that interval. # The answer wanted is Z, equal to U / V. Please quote 0.9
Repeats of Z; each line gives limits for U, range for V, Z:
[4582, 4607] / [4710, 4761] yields 0.7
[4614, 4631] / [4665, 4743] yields 0.7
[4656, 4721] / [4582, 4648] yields 1.4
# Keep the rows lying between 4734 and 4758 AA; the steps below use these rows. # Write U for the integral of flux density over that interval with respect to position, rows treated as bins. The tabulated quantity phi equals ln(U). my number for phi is 4.5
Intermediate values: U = 87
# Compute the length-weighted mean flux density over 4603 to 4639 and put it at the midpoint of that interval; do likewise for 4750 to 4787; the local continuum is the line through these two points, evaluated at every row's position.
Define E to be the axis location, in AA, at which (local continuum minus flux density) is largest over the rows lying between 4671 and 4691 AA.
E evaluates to 4672.56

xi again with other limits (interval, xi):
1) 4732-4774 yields 1.23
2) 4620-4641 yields 1.11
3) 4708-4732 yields 1.51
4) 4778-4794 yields 1.03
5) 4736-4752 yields 1.30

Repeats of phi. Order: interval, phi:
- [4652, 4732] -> 5.9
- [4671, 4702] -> 4.9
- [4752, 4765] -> 3.8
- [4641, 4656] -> 4.0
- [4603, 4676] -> 5.5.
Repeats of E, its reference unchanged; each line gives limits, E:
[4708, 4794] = 4790.21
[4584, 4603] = 4585.16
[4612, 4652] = 4627.59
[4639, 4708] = 4651.09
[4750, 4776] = 4774.79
